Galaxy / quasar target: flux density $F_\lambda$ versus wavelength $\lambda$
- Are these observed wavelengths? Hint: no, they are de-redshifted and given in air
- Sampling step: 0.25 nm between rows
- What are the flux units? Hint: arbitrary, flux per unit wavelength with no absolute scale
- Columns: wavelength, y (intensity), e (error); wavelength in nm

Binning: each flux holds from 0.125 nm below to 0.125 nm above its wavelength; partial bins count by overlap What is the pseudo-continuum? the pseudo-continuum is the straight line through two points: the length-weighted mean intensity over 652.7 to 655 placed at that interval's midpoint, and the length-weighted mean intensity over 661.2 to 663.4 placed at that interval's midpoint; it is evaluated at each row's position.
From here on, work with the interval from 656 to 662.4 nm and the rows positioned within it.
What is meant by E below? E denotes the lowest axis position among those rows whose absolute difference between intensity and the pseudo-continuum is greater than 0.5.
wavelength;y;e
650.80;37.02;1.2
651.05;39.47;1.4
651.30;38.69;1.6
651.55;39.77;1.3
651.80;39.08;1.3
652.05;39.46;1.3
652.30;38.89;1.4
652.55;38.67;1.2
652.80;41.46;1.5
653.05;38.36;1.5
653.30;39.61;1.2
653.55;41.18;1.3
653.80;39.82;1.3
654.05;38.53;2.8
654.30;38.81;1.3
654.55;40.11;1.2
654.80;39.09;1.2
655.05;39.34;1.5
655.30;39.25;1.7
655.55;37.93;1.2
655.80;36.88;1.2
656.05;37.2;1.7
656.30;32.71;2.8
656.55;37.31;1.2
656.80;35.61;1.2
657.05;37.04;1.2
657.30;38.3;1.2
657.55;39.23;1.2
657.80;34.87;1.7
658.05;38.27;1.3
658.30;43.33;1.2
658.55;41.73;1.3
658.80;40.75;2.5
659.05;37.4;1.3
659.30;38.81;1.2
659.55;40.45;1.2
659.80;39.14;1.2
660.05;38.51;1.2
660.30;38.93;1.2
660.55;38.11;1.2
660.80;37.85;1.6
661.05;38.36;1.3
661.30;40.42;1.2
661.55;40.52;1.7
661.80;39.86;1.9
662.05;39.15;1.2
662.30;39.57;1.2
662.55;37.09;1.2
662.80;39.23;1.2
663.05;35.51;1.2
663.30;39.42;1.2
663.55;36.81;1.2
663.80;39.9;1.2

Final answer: 656.05 nm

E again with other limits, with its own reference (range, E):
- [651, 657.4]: 651.30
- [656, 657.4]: 656.05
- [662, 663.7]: 662.30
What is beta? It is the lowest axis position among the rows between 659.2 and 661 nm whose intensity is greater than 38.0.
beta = 659.30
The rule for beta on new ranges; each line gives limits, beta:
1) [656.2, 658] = 657.30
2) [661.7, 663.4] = 661.80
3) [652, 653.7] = 652.05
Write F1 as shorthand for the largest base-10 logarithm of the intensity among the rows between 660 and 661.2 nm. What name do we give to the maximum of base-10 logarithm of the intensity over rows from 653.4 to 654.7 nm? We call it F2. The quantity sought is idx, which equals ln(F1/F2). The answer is -0.015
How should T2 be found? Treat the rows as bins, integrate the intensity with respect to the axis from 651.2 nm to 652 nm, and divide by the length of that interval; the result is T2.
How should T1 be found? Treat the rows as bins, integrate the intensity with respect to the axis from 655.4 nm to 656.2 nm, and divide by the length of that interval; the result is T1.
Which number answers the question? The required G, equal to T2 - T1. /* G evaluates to 2.0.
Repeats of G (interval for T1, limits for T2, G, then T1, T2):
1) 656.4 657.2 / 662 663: 1.9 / 36.6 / 38.5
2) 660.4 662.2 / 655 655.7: -0.5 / 39.2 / 38.7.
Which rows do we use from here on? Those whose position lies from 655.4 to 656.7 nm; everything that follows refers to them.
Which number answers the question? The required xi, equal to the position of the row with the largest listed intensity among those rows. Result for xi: 655.55 nm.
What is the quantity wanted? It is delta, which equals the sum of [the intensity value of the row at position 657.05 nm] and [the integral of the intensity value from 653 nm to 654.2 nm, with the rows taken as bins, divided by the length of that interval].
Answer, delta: 76.6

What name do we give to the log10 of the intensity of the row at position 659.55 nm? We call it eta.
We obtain 1.61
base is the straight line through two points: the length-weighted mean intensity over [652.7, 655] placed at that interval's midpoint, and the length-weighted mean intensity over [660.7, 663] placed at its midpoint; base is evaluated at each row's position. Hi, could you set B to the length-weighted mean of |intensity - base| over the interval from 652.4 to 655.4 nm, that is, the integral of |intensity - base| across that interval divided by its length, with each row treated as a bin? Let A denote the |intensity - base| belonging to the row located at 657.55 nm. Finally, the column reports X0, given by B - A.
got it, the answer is 0.66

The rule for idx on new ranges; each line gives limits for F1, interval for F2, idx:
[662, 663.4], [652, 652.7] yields 0.001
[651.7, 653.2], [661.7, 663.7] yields 0.011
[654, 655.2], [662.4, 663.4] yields 0.005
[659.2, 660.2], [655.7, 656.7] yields 0.022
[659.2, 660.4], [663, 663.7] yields 0.007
